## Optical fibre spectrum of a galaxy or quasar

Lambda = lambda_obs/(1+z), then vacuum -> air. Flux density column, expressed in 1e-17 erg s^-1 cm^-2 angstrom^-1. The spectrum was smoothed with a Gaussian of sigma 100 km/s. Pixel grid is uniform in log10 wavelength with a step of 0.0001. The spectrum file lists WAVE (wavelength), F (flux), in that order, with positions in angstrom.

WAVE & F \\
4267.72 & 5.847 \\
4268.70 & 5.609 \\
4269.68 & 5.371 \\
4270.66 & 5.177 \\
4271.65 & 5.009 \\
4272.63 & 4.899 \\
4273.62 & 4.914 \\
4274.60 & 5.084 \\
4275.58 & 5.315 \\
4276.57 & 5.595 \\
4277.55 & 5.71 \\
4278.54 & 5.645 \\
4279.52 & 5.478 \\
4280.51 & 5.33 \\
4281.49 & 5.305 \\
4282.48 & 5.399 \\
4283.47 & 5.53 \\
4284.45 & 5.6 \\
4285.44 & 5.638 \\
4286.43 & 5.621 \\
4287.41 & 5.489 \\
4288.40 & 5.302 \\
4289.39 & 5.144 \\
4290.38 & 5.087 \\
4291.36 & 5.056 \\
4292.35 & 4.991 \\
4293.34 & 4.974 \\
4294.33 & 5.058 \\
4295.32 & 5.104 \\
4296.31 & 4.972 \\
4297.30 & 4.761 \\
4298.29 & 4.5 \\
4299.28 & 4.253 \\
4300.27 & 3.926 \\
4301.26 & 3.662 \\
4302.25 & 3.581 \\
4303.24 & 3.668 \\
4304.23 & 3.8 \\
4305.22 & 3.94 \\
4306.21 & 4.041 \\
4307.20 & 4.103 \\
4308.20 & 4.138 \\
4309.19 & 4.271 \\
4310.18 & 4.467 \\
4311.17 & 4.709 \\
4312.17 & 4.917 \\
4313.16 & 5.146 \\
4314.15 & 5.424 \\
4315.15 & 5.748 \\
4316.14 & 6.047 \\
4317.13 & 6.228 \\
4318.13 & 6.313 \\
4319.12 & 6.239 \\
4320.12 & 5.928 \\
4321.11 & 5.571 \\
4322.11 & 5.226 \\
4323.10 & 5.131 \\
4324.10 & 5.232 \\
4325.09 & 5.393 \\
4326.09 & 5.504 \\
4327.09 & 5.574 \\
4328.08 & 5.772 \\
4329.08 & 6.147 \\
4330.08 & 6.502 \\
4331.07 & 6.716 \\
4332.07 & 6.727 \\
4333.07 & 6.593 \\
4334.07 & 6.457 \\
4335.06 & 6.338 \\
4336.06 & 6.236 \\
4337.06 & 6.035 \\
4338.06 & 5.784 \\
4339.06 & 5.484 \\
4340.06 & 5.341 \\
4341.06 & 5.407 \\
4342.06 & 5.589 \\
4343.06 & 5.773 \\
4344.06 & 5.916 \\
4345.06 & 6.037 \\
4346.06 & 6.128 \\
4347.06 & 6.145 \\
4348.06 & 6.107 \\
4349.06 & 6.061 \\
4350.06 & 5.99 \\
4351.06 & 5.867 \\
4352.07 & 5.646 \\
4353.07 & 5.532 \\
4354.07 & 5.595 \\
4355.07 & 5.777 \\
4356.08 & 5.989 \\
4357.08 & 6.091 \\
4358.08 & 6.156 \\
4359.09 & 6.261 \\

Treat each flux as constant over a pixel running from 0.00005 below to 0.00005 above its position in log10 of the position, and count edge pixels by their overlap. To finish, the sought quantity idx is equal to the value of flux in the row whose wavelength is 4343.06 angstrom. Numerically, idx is 5.773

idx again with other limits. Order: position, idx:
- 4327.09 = 5.574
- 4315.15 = 5.748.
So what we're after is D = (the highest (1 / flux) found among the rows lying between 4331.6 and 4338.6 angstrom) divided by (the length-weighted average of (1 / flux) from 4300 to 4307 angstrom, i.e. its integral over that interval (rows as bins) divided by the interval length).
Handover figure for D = 0.66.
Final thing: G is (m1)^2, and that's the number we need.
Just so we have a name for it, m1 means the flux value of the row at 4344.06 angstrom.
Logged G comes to 35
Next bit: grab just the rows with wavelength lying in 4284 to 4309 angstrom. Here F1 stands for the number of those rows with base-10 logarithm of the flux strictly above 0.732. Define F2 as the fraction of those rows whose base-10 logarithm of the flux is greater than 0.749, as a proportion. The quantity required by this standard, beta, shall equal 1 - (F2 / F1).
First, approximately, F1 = 4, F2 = 0.08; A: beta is 0.980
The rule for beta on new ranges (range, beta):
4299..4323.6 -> 0.970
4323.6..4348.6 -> 0.969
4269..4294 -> 0.984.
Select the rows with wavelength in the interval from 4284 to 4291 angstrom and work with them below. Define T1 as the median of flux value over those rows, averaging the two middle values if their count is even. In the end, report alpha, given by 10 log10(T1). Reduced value 7.39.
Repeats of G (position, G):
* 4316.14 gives 37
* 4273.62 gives 24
